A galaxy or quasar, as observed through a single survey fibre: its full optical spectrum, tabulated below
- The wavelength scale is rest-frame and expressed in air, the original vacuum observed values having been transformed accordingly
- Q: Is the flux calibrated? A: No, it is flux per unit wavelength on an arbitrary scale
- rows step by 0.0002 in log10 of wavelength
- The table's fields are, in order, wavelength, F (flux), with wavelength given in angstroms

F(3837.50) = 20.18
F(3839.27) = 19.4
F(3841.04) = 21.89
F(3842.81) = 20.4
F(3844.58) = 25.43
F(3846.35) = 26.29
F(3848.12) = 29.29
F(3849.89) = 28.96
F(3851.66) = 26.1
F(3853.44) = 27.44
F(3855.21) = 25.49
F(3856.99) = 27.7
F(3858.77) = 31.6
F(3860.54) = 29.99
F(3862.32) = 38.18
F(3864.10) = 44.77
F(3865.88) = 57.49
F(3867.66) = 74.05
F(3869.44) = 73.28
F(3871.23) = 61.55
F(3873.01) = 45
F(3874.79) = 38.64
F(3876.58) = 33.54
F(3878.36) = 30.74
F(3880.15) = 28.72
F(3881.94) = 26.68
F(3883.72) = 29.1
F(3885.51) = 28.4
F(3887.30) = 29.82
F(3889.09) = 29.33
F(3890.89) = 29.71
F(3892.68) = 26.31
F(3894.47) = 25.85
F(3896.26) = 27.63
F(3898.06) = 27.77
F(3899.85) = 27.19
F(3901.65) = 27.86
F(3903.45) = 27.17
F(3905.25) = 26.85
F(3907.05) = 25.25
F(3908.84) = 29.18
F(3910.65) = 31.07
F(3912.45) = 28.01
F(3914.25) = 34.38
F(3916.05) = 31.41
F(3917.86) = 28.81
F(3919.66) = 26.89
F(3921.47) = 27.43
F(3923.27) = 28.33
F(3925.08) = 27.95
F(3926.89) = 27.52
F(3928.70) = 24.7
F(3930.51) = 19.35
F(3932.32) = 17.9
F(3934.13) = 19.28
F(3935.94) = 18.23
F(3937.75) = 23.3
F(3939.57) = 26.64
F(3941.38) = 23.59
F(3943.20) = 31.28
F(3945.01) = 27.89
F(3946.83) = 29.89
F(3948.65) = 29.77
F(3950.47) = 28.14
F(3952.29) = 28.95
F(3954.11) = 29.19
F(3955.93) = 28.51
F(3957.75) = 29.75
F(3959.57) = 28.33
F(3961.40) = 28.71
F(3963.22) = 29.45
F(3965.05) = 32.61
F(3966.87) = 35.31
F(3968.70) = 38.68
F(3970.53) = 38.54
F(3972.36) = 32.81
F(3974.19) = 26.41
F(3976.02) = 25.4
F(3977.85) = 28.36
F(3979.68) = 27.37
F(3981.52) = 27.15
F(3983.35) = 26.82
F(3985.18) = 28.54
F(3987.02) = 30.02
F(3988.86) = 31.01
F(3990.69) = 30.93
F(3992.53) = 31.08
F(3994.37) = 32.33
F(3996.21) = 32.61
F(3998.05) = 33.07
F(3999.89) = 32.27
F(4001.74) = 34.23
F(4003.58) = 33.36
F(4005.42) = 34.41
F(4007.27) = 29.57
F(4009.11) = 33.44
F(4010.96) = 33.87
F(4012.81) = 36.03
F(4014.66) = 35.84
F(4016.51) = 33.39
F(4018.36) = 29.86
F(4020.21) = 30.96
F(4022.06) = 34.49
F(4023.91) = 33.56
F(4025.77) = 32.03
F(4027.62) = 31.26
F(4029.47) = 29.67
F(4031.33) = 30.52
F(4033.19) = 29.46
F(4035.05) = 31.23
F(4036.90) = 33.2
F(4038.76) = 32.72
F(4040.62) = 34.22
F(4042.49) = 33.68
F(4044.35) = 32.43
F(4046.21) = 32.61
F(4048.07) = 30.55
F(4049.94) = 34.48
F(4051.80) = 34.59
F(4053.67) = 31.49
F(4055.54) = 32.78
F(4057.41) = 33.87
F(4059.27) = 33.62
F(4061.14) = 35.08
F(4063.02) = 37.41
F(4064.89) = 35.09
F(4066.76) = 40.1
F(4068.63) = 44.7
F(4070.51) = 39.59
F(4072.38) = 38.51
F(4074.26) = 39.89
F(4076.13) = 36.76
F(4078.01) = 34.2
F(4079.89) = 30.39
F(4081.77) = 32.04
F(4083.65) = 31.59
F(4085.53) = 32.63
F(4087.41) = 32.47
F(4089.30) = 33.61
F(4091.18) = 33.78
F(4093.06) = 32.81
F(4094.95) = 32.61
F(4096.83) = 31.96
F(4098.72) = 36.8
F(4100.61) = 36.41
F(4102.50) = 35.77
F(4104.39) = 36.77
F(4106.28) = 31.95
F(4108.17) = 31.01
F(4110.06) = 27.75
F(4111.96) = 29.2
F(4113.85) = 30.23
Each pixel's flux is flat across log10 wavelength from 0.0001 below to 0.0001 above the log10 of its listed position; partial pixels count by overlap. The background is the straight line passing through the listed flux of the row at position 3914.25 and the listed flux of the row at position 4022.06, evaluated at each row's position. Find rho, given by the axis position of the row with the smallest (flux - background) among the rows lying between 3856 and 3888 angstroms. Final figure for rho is 3881.94 angstroms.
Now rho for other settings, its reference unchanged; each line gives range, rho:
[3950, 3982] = 3976.02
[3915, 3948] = 3932.32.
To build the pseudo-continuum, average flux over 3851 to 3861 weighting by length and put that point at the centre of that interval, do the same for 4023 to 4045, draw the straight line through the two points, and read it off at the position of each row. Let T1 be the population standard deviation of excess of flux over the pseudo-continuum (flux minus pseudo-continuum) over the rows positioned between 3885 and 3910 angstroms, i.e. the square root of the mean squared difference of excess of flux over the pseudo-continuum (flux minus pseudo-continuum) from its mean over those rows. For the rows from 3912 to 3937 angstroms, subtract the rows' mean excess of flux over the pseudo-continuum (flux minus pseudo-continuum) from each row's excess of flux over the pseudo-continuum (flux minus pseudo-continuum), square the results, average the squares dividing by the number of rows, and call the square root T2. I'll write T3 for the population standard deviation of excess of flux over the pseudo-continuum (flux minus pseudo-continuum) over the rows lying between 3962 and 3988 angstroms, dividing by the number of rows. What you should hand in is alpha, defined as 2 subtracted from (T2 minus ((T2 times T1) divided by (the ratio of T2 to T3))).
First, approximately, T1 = 1.5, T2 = 5.1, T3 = 4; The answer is -3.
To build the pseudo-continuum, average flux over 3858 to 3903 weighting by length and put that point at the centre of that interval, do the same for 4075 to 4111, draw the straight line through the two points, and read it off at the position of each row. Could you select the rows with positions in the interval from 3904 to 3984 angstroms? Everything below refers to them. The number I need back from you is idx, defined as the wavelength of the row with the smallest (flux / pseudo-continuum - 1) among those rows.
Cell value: 3932.32 angstroms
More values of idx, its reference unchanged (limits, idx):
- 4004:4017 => 4007.27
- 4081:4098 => 4083.65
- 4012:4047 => 4033.19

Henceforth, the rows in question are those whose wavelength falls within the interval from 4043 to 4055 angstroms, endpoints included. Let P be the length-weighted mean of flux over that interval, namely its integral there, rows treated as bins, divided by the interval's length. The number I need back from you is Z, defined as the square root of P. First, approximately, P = 33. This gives 5.7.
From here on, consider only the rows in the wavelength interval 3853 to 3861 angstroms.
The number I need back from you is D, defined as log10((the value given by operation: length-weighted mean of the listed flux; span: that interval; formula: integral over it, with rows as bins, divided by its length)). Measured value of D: 1.45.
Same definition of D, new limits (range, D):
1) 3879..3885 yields 1.45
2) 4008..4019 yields 1.53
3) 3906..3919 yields 1.47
